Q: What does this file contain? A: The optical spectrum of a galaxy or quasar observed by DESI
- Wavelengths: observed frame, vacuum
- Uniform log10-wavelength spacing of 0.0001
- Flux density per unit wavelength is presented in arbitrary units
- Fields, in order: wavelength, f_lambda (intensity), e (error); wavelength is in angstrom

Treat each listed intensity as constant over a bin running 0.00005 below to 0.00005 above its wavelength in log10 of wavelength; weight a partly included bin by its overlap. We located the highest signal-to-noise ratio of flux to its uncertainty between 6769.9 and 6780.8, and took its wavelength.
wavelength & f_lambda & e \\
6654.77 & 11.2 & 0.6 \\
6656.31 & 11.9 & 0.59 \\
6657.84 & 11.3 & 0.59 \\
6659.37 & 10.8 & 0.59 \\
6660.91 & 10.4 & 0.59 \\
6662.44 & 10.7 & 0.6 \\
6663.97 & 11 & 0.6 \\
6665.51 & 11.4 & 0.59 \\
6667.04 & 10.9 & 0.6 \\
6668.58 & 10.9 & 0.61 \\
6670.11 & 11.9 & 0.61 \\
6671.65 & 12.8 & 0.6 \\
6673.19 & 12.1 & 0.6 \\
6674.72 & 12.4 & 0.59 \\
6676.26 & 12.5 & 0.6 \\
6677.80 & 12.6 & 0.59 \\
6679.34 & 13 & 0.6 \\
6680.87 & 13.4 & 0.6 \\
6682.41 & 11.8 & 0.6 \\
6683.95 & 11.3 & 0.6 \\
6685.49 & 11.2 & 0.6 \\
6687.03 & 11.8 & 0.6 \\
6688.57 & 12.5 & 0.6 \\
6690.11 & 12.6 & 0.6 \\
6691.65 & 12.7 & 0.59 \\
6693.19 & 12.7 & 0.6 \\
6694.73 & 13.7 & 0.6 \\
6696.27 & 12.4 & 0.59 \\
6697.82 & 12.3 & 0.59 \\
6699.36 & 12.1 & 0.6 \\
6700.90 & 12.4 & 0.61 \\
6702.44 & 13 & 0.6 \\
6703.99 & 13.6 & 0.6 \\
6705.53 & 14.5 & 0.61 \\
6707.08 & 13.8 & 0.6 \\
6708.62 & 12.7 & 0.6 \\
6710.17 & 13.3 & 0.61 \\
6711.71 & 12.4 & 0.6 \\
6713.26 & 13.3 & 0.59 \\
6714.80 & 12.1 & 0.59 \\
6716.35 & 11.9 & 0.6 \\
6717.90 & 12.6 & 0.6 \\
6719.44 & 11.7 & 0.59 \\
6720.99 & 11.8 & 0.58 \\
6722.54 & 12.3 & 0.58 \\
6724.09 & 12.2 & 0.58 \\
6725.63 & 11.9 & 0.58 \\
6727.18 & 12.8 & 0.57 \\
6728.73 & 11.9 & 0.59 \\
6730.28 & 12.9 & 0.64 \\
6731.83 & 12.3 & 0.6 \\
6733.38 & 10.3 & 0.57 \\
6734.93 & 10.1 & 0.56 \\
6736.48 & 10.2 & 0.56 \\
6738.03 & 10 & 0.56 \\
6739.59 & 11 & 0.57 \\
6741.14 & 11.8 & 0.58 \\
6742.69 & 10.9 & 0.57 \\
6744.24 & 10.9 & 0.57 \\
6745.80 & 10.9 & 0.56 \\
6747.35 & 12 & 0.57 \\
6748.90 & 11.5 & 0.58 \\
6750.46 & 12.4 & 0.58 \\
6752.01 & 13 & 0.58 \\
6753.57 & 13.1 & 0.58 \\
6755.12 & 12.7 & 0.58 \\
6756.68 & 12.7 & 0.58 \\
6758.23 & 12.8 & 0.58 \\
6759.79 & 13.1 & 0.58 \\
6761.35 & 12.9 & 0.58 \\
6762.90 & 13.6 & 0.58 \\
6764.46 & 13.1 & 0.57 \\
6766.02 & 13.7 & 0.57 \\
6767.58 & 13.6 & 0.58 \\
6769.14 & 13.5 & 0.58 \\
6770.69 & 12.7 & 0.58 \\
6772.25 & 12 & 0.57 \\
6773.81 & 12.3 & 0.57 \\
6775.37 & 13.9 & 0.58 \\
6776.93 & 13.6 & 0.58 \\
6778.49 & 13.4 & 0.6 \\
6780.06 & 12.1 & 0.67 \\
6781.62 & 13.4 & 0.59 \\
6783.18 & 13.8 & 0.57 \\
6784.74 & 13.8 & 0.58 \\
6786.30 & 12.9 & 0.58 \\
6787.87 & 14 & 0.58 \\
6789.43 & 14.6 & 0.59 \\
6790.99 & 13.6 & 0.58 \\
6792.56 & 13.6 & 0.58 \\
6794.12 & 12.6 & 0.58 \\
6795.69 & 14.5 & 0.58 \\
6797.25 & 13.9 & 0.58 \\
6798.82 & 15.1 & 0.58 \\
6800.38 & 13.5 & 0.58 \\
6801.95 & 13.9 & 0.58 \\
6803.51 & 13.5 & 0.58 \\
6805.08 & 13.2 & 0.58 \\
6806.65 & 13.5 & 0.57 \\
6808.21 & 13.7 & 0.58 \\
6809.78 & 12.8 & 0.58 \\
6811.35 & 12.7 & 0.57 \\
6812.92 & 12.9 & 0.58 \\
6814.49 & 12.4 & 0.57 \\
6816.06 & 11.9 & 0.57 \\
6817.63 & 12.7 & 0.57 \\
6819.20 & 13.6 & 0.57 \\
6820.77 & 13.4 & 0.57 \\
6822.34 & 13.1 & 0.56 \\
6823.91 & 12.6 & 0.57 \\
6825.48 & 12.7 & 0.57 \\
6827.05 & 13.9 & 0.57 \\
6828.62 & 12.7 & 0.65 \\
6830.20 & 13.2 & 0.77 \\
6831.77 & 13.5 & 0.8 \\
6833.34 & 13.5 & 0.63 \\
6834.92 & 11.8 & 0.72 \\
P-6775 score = 6775.37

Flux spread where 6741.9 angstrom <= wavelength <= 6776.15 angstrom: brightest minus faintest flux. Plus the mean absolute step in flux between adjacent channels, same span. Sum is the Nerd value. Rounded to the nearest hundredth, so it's 3.46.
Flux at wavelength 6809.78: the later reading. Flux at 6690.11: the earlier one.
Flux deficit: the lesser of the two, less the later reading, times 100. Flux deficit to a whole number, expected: -20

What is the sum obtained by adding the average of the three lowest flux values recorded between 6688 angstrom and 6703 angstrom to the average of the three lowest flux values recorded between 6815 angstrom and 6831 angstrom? 24.7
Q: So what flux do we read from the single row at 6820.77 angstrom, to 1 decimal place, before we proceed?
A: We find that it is 13.4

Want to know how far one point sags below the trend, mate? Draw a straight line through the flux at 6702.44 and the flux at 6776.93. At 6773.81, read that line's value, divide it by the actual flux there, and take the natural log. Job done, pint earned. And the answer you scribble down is 0.10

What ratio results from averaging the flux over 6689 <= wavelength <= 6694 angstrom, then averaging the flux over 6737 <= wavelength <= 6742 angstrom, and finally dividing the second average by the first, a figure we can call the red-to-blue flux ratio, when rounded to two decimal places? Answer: 0.86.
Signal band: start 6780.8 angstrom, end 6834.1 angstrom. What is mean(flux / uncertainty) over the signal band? 22.7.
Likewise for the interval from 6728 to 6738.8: 19.0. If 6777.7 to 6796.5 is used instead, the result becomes 23.0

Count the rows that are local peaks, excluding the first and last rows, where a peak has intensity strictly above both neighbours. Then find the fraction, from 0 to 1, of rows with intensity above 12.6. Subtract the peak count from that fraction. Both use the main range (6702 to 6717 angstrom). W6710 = -2.3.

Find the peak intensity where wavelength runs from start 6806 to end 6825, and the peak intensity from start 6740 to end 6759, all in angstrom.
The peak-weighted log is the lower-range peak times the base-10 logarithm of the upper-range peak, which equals 14.9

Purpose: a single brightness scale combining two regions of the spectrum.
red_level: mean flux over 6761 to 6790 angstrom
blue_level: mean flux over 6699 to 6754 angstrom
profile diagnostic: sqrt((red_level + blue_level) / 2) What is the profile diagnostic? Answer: 3.564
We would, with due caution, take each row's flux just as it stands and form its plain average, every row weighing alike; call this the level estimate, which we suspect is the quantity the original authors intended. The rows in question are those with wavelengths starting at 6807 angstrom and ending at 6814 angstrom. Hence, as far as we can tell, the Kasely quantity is 13.0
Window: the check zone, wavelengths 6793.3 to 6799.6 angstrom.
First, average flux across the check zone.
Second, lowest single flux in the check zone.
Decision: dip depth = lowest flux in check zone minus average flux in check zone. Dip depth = -1.4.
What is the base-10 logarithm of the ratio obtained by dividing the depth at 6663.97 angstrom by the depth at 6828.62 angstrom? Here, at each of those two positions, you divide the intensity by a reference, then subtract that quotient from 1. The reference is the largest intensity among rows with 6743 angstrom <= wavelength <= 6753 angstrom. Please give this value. 0.82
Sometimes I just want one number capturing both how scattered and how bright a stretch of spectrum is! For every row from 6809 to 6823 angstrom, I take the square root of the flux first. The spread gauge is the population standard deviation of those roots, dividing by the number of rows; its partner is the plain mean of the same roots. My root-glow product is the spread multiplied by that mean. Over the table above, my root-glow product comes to 0.241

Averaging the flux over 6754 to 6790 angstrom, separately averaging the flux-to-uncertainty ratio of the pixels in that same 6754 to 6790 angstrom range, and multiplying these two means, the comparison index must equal 300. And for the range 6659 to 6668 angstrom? 198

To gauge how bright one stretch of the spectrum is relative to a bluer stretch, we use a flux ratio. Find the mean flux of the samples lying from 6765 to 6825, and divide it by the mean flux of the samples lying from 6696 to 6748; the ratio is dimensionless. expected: 1.10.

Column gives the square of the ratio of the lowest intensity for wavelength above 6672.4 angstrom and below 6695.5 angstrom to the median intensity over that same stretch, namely 0.80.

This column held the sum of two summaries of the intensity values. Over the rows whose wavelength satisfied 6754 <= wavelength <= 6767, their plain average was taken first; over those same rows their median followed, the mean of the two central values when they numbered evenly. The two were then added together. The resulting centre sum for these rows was 26.1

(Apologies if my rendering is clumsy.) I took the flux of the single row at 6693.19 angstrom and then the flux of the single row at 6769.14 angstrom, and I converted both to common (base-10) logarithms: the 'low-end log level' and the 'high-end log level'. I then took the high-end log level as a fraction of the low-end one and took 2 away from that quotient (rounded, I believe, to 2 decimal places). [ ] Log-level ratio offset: -0.98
